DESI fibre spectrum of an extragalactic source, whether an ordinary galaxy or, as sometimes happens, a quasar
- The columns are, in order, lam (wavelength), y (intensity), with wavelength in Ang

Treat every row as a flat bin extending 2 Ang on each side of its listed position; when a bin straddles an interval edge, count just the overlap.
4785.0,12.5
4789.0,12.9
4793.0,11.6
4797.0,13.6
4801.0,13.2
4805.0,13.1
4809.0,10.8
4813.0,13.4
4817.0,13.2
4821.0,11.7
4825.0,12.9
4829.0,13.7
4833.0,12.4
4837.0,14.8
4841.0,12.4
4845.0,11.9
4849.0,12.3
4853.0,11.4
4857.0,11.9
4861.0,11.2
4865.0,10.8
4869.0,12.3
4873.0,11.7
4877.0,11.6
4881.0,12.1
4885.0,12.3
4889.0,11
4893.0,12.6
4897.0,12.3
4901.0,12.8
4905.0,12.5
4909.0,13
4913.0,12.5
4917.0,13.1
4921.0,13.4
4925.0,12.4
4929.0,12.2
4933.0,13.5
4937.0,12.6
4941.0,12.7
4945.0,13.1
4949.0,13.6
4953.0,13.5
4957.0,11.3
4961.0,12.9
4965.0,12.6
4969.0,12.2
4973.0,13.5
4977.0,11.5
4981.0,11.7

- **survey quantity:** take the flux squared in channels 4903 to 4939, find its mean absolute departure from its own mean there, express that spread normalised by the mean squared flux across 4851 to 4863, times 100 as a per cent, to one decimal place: 7.8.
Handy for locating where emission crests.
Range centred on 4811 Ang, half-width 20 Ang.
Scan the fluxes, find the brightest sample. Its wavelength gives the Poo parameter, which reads 4829.0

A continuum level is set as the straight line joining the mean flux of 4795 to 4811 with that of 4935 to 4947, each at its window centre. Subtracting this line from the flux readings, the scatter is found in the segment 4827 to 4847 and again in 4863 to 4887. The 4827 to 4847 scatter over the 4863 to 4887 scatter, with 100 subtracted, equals -97.9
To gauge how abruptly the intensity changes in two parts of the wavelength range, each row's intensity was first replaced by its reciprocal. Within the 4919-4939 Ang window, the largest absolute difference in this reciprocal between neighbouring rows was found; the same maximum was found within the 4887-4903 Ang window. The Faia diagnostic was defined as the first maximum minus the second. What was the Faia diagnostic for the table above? -0.004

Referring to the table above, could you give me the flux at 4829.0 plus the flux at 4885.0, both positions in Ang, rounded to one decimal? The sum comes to 26.0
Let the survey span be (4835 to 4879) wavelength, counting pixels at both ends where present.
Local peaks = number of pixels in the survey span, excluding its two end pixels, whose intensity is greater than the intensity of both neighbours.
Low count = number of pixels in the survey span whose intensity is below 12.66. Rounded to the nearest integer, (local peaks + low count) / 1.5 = 9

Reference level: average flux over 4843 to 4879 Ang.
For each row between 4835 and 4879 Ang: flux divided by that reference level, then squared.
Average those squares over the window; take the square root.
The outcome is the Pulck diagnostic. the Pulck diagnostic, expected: 1.03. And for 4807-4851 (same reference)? 1.09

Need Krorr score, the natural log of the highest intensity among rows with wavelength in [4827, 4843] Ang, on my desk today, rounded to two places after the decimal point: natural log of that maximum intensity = 2.69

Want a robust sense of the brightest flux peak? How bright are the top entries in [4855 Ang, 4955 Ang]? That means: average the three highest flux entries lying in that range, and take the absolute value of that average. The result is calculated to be 13.5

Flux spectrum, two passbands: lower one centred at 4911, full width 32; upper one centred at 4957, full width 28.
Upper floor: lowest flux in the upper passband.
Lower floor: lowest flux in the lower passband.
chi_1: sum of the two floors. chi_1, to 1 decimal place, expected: 23.6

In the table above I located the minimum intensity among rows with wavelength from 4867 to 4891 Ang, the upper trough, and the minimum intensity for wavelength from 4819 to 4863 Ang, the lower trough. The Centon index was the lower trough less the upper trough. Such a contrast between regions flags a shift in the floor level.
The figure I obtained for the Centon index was 0.20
